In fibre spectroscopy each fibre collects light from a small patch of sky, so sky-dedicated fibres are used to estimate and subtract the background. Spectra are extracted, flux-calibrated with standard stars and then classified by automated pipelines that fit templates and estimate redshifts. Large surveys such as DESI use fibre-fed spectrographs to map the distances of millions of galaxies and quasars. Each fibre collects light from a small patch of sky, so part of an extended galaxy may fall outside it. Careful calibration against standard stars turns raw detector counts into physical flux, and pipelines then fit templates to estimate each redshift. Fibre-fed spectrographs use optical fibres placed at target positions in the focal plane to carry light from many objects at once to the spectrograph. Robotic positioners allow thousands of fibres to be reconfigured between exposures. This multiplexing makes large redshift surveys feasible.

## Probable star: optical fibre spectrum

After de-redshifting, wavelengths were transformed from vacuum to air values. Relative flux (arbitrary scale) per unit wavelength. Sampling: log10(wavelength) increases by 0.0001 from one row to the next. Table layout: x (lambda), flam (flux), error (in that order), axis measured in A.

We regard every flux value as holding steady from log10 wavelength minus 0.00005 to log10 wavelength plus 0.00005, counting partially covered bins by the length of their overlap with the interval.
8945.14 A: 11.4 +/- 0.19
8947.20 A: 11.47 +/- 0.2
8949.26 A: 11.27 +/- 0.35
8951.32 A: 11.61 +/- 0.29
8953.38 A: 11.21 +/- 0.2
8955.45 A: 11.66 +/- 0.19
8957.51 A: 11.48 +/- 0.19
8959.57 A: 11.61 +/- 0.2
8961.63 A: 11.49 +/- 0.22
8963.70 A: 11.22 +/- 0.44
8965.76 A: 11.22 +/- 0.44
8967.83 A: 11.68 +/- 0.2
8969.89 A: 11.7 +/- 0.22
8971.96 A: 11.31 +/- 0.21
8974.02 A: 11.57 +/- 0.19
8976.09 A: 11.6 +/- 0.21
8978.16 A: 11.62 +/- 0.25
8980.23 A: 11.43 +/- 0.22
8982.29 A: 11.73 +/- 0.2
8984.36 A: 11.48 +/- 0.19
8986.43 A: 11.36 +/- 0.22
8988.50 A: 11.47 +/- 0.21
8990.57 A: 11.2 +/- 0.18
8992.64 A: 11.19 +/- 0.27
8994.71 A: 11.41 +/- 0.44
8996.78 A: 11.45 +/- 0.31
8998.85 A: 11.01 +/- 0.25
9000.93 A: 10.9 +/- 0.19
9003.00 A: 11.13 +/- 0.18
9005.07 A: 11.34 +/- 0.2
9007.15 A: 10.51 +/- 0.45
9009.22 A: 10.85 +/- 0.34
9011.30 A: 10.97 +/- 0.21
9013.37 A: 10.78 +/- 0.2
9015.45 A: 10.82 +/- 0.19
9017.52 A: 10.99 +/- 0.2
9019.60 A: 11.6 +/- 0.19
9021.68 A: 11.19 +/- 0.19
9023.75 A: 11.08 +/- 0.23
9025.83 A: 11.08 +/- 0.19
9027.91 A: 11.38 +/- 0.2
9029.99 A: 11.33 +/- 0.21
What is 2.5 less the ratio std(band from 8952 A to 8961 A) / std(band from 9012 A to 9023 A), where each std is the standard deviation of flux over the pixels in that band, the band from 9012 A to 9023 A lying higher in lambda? 1.9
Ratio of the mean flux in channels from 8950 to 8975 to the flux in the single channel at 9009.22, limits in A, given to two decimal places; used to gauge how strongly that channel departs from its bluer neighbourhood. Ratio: 1.06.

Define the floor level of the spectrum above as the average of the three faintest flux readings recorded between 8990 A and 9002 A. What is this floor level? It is 11.0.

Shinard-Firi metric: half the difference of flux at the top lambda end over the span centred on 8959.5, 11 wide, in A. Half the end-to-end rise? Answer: -0.22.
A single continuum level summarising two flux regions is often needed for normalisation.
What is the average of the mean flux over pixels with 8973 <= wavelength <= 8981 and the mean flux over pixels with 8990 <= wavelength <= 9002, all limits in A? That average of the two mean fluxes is 11.4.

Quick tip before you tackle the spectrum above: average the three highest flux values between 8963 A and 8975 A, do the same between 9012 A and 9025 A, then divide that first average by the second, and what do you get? 1.03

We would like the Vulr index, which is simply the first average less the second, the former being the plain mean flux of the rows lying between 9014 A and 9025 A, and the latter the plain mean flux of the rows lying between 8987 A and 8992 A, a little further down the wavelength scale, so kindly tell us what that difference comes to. -0.20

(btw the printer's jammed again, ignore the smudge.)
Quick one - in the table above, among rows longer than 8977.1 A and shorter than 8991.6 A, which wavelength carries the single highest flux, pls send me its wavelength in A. 8982.29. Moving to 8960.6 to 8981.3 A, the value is 8969.89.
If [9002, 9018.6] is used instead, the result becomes 9005.07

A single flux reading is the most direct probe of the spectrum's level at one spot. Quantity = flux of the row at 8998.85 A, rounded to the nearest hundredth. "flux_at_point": 11.01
